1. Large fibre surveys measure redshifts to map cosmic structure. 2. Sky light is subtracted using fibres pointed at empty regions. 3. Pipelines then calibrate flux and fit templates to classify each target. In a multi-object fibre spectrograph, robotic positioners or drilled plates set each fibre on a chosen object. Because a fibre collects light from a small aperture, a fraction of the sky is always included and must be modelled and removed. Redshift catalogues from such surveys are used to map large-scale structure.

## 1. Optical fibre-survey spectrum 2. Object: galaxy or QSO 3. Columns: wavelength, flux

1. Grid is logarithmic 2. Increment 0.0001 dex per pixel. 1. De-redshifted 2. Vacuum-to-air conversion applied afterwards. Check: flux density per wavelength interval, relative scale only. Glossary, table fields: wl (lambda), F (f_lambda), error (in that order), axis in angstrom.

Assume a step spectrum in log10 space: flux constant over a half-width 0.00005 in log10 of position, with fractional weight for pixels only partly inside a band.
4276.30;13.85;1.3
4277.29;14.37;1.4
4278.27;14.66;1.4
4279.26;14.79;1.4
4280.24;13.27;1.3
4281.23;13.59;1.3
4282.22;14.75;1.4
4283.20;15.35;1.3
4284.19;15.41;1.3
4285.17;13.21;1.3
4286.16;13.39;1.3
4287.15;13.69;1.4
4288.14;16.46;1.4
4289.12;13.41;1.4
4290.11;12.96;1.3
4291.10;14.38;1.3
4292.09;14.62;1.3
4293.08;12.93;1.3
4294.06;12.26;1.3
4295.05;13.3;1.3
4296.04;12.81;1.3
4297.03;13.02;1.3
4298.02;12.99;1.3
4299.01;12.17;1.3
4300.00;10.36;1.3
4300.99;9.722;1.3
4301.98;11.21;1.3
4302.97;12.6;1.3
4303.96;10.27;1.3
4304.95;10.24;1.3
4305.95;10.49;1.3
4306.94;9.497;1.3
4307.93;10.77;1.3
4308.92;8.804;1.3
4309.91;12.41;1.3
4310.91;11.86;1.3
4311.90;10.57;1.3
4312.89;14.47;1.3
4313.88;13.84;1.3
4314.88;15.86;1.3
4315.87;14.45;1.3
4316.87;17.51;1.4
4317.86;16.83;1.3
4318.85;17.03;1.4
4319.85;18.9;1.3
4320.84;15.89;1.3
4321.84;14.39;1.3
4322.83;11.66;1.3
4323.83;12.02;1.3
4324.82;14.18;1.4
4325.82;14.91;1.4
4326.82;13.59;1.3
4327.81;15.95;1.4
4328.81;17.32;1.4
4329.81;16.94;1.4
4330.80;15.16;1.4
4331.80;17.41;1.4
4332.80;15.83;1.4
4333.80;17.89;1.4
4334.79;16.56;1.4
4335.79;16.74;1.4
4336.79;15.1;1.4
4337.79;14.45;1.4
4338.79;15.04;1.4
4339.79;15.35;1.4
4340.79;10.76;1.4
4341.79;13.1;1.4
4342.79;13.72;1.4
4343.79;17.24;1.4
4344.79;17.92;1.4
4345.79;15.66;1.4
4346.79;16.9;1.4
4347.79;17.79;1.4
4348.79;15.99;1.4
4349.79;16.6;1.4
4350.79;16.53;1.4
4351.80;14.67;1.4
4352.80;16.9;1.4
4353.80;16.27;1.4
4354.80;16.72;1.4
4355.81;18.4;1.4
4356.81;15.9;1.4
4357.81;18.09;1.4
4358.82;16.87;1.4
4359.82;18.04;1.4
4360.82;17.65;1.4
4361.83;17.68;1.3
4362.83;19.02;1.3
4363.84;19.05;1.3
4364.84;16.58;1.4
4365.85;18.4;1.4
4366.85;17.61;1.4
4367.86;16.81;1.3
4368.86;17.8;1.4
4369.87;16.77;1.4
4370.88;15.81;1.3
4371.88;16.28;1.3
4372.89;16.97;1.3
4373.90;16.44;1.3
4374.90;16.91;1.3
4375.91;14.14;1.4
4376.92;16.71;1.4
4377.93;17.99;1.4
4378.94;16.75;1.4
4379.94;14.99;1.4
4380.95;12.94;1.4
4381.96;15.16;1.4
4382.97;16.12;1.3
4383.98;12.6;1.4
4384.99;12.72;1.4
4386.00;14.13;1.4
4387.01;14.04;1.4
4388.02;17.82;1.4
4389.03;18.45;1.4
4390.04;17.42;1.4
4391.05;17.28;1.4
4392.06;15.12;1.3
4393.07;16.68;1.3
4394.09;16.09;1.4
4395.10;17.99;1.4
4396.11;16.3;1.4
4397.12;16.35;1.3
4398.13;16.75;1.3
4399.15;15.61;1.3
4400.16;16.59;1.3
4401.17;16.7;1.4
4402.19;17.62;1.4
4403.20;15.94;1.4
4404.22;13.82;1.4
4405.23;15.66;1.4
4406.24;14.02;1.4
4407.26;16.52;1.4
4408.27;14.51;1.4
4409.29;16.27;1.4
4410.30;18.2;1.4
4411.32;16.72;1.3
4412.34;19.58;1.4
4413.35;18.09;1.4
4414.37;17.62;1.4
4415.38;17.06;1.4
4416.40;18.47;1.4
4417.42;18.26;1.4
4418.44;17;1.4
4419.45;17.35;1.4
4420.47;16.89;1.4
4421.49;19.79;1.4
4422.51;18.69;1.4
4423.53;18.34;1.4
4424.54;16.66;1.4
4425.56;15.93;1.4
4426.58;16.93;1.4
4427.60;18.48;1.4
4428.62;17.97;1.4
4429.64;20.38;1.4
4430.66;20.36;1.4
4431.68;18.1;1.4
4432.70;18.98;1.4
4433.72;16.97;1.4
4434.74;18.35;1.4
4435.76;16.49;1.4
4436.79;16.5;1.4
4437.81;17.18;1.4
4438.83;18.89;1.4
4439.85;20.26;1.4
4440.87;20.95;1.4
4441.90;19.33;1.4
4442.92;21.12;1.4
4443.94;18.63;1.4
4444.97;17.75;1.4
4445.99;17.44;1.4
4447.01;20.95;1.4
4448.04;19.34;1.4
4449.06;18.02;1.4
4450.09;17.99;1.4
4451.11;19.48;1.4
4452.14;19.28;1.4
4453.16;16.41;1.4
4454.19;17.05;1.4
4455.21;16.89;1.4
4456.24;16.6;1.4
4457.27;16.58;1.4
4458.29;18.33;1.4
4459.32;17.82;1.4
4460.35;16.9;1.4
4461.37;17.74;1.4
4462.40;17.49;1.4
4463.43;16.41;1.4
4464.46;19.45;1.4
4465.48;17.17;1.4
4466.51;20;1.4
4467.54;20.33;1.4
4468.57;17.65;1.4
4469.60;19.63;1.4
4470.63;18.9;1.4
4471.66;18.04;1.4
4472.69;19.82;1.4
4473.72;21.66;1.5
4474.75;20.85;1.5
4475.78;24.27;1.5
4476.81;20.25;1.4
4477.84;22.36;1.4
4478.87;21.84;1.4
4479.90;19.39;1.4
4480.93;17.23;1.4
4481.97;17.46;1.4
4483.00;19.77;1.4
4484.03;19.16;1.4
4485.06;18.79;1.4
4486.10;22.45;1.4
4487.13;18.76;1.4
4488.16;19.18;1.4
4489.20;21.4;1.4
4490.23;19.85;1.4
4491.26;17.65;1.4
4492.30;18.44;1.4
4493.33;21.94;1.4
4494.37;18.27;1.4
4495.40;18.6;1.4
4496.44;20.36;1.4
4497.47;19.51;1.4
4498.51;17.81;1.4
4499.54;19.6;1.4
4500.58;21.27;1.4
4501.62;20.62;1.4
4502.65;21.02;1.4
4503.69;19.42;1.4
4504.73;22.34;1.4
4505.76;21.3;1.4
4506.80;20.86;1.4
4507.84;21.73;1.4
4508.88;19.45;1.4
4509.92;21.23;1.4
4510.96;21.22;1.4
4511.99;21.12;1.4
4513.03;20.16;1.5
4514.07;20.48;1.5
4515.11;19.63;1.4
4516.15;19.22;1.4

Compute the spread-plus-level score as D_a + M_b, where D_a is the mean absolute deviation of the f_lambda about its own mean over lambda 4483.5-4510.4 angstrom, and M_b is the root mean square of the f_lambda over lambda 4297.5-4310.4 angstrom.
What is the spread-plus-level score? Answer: 12.2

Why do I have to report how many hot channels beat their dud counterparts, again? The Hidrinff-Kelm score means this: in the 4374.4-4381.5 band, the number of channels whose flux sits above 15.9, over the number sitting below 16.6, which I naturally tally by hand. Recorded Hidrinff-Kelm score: 1.3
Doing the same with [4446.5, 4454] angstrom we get 7.0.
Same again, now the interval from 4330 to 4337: 1.0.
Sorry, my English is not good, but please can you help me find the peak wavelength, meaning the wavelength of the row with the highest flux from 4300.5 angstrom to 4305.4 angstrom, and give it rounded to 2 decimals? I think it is 4302.97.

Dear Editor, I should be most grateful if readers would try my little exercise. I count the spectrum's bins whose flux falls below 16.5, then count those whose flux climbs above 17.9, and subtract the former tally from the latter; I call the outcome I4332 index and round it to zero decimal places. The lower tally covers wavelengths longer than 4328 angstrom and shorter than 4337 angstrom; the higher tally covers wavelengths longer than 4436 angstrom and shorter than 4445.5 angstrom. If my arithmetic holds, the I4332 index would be 3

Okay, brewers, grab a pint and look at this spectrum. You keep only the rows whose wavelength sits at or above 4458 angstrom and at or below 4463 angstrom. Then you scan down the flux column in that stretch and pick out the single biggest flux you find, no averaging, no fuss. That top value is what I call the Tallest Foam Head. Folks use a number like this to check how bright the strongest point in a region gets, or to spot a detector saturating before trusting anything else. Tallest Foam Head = 18.33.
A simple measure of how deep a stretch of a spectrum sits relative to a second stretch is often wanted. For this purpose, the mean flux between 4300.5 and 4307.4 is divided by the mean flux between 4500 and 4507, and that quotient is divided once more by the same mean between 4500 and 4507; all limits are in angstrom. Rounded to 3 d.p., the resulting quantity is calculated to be 0.024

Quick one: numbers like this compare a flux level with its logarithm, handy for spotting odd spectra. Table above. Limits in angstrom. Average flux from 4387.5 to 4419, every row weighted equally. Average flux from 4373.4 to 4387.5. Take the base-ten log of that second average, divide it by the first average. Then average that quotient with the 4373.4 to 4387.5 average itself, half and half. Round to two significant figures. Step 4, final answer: 7.6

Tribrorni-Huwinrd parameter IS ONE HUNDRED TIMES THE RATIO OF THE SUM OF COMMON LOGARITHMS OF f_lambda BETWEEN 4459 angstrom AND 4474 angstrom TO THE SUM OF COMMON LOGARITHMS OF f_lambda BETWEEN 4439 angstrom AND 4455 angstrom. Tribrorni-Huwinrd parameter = 99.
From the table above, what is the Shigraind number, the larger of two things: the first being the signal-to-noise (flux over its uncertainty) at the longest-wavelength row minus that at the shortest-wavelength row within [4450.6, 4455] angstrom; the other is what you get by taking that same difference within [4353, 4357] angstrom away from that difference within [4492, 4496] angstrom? 0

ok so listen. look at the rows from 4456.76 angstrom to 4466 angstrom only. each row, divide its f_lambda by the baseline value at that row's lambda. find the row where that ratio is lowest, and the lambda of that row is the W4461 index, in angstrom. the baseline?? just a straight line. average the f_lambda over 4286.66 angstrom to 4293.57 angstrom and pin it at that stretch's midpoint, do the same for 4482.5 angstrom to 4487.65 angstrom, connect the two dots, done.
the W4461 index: 4463.43 angstrom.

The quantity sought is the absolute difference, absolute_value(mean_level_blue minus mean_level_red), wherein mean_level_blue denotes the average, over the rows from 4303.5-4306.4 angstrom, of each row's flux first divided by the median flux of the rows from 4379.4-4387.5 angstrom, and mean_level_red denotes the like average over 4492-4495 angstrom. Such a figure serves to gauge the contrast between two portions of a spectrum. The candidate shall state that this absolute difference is 0.7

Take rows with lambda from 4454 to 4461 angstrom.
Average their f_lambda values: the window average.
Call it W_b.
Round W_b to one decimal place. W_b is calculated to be 17.2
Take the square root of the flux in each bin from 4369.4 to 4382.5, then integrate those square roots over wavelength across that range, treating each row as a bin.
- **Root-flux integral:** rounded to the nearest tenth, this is 52.3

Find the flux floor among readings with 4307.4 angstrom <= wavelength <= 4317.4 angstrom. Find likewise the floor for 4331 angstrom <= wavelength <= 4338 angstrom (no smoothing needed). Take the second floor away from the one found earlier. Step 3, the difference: -5.6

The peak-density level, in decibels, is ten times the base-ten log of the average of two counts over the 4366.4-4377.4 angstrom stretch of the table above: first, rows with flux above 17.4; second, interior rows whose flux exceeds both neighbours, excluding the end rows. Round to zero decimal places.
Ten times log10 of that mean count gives 4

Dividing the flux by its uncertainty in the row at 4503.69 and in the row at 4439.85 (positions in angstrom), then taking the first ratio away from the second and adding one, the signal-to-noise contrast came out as 2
